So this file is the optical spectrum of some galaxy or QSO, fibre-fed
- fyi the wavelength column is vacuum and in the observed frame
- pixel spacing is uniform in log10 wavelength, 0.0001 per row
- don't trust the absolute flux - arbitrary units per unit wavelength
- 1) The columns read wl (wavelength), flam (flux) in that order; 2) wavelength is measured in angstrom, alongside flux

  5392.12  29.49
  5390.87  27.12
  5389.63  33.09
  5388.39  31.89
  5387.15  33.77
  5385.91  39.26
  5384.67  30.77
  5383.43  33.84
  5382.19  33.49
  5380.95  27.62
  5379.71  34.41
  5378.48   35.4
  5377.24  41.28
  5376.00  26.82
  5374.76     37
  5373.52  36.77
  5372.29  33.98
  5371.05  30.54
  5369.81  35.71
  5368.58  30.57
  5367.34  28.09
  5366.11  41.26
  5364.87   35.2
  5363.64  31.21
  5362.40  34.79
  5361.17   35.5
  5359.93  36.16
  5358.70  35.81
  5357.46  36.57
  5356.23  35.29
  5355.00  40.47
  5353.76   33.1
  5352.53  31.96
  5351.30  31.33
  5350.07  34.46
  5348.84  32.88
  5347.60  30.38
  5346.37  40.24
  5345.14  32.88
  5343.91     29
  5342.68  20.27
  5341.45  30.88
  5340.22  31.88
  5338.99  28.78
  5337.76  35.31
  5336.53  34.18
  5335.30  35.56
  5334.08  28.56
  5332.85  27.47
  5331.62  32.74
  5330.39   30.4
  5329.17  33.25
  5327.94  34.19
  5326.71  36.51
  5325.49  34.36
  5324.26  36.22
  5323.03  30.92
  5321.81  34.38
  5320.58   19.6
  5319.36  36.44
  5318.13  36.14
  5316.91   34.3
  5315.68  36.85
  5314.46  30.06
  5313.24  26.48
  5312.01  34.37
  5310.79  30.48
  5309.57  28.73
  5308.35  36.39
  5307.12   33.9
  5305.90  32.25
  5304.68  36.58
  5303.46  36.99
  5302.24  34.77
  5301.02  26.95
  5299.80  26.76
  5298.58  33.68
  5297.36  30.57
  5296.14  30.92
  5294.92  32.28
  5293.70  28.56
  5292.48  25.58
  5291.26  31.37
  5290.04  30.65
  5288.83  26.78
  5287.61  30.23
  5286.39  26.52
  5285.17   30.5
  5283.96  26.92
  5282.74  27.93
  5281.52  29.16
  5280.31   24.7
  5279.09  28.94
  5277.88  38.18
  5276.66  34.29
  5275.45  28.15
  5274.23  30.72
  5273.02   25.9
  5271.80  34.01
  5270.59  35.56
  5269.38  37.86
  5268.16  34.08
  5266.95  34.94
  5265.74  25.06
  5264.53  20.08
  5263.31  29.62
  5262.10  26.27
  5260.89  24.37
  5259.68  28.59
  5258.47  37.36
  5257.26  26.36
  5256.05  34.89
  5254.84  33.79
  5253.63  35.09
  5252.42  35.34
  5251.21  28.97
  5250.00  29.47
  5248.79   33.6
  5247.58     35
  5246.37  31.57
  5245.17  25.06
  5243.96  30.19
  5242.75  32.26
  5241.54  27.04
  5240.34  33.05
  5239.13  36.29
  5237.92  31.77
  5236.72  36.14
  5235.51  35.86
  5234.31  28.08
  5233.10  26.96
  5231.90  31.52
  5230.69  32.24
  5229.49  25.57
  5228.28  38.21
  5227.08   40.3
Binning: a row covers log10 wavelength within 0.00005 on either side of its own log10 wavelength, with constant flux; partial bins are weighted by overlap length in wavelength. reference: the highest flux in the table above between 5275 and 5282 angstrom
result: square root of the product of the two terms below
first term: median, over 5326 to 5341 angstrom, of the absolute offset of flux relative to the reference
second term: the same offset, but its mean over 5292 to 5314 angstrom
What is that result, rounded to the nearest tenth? 5.9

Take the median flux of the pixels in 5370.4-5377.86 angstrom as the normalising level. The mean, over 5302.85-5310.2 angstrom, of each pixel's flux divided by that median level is 0.965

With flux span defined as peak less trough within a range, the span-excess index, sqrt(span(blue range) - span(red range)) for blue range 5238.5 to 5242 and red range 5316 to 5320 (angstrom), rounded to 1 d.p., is 2.7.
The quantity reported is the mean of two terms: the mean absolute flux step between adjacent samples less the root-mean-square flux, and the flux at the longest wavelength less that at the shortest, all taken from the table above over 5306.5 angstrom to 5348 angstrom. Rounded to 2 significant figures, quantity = -16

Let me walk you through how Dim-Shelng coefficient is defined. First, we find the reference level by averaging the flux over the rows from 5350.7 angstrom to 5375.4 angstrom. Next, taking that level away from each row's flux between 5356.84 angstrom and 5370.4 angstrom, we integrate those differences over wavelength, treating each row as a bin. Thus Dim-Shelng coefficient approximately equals 1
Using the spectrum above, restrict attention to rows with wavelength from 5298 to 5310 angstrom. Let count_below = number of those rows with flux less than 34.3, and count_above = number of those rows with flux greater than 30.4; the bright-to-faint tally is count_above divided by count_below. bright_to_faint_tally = 1.2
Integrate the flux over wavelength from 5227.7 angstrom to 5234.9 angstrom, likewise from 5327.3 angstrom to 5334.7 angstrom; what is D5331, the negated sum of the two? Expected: -449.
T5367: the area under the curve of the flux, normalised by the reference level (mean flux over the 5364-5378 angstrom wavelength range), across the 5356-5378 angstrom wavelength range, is 22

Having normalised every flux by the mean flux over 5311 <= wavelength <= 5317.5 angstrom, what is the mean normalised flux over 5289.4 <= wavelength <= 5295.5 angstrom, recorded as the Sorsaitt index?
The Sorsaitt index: 0.92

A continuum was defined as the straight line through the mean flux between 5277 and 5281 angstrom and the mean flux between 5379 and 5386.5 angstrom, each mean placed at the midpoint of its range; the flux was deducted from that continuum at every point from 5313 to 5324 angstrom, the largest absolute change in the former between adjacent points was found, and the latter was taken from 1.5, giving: -15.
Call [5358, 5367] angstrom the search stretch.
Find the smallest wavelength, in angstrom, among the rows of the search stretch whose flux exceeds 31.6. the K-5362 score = 5358.70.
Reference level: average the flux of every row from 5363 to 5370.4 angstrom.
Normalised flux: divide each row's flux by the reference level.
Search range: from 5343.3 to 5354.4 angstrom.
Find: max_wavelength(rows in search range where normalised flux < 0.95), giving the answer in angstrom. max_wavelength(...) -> 5352.53 angstrom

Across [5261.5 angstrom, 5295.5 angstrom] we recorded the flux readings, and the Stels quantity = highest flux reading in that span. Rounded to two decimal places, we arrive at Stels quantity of 38.18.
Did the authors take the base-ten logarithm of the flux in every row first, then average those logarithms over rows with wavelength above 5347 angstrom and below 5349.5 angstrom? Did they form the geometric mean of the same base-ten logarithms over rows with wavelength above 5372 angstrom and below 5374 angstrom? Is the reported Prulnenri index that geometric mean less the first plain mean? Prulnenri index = 0.05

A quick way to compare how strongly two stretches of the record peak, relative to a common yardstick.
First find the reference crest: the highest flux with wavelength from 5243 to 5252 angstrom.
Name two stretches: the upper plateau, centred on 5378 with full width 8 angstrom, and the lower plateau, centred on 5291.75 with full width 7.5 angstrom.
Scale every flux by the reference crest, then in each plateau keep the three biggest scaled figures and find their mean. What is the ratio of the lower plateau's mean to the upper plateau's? 0.830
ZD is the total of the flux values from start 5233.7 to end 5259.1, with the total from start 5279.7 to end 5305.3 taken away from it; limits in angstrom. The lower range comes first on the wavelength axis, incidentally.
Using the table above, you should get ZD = 49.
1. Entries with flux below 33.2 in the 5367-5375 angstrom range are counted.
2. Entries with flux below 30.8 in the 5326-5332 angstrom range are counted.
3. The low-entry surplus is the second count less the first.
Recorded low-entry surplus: -2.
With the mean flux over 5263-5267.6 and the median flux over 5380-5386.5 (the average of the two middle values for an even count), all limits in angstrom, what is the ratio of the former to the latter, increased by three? 3.82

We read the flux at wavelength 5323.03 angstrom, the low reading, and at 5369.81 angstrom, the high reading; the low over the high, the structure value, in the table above 0.87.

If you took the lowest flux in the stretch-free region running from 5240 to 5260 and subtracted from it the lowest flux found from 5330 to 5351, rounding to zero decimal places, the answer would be 5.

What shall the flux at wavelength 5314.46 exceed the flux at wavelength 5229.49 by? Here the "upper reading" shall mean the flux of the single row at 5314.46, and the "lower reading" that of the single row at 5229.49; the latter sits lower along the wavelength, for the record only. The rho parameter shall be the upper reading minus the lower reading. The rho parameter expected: 4.5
